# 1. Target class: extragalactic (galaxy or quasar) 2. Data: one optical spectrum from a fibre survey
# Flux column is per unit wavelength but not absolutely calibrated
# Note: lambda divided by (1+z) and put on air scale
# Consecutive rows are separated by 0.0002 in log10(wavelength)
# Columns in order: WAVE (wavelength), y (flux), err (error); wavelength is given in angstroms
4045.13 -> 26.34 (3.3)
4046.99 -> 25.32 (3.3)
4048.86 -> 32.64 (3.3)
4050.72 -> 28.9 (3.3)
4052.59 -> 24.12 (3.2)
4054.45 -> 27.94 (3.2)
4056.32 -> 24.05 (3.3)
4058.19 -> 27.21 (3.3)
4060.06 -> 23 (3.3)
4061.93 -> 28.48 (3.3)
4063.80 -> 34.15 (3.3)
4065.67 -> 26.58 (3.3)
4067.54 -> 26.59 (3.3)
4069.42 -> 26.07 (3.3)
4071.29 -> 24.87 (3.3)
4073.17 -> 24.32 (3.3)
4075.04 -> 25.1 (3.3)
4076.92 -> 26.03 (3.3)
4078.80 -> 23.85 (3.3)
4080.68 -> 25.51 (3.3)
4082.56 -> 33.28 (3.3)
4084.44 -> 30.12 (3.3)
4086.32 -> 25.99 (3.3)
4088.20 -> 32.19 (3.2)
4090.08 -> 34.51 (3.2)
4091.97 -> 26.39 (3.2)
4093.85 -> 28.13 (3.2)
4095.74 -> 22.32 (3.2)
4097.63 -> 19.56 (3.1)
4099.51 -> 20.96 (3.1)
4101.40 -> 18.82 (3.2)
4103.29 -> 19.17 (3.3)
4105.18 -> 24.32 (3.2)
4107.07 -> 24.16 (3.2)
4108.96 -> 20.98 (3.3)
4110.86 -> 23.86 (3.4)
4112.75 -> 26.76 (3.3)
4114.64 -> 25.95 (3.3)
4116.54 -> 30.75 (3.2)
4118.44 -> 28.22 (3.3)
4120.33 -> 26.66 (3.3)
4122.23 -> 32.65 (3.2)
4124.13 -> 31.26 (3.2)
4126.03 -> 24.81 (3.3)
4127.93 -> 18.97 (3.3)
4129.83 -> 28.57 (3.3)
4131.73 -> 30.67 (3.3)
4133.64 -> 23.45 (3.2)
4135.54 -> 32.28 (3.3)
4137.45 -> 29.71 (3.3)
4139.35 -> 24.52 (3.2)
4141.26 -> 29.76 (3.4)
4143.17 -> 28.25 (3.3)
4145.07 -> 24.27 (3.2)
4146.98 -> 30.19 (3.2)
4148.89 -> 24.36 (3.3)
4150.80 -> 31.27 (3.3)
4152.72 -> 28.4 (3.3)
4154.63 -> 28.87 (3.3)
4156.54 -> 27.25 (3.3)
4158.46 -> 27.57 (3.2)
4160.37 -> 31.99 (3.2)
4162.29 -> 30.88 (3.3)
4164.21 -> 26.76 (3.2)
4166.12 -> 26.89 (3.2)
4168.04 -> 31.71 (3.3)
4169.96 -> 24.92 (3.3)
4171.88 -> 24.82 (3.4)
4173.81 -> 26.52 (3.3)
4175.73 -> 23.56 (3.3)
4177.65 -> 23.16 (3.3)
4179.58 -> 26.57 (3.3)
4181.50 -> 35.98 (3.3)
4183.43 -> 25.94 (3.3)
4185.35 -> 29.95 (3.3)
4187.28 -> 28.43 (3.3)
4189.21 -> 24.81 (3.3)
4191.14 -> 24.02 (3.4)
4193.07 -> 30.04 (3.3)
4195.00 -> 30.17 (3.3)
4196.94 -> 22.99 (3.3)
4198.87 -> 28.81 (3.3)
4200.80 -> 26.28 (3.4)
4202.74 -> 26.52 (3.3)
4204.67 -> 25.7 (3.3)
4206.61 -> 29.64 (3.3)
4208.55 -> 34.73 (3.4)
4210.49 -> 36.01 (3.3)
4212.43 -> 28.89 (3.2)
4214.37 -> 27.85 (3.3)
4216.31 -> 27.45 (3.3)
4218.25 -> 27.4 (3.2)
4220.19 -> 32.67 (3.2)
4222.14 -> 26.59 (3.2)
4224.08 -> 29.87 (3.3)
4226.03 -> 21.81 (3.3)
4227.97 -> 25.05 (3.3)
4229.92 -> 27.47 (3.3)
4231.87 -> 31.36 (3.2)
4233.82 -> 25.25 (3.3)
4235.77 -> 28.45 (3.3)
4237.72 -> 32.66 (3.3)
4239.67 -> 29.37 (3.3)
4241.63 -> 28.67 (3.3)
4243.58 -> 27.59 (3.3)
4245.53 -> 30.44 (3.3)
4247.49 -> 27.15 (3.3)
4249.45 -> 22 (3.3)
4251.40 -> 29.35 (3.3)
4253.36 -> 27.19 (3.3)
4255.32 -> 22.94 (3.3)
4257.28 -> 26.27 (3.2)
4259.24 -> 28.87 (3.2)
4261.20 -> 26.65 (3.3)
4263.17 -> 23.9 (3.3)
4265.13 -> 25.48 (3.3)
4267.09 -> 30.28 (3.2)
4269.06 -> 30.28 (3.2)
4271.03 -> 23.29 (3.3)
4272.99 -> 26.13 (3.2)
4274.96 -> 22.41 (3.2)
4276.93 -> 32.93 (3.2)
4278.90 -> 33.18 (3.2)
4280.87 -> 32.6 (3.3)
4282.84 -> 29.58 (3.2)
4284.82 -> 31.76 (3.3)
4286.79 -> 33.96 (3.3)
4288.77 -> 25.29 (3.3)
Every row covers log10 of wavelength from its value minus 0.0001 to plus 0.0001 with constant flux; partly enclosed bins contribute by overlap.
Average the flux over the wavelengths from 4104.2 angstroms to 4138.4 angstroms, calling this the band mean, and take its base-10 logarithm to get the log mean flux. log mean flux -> 1.43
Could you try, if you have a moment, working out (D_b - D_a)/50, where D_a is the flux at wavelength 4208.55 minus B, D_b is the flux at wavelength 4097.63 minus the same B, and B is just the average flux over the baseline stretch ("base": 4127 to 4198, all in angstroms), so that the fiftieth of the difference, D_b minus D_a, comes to -0.30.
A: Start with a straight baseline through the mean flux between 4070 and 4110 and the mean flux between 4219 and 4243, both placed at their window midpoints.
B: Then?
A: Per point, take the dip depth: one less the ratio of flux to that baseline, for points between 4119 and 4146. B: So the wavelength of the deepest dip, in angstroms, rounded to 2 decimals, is 4127.93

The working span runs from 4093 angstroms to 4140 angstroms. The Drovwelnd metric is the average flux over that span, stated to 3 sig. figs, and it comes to 25.5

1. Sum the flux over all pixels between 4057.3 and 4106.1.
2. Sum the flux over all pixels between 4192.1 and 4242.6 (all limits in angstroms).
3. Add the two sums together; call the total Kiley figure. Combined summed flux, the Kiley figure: 1419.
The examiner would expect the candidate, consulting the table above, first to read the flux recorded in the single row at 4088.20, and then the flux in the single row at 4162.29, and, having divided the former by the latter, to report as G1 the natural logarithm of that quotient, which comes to 0.04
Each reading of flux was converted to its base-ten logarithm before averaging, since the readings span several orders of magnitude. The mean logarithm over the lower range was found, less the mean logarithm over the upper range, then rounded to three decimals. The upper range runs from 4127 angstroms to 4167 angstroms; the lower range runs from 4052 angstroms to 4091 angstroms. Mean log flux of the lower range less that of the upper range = -0.008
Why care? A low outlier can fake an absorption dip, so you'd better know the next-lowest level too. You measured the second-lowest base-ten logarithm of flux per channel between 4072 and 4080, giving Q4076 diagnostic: 1.39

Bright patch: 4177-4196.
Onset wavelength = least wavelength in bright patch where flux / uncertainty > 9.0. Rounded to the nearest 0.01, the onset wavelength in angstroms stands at 4181.50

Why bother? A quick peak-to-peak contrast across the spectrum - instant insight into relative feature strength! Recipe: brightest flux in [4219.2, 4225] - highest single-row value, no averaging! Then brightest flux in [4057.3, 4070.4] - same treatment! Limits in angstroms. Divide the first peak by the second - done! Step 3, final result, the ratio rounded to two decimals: 0.96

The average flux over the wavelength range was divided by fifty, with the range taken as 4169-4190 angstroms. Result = 0.536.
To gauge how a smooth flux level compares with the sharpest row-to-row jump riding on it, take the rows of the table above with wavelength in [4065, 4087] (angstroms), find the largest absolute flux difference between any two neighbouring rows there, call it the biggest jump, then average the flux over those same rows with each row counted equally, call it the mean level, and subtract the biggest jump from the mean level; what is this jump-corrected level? 19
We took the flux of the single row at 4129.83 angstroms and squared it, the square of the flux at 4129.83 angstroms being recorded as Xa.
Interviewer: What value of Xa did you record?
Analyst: 816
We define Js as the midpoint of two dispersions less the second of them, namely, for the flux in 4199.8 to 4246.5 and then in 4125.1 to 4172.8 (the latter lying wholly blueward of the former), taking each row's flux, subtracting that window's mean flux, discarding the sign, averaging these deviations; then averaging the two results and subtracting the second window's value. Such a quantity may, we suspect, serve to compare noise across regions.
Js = -0.11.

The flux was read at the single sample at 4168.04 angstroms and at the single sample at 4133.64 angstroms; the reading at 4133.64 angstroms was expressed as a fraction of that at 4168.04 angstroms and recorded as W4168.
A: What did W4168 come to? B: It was 0.74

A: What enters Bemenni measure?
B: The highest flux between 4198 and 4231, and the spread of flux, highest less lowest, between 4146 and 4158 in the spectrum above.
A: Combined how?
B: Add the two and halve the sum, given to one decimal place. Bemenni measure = 21.5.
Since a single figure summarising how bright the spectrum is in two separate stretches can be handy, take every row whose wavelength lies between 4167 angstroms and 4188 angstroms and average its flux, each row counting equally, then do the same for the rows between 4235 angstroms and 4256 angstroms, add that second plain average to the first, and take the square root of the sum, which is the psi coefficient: 7.43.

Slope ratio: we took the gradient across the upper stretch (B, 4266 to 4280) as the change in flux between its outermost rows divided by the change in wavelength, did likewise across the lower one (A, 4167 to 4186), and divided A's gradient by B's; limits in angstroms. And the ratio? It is 0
